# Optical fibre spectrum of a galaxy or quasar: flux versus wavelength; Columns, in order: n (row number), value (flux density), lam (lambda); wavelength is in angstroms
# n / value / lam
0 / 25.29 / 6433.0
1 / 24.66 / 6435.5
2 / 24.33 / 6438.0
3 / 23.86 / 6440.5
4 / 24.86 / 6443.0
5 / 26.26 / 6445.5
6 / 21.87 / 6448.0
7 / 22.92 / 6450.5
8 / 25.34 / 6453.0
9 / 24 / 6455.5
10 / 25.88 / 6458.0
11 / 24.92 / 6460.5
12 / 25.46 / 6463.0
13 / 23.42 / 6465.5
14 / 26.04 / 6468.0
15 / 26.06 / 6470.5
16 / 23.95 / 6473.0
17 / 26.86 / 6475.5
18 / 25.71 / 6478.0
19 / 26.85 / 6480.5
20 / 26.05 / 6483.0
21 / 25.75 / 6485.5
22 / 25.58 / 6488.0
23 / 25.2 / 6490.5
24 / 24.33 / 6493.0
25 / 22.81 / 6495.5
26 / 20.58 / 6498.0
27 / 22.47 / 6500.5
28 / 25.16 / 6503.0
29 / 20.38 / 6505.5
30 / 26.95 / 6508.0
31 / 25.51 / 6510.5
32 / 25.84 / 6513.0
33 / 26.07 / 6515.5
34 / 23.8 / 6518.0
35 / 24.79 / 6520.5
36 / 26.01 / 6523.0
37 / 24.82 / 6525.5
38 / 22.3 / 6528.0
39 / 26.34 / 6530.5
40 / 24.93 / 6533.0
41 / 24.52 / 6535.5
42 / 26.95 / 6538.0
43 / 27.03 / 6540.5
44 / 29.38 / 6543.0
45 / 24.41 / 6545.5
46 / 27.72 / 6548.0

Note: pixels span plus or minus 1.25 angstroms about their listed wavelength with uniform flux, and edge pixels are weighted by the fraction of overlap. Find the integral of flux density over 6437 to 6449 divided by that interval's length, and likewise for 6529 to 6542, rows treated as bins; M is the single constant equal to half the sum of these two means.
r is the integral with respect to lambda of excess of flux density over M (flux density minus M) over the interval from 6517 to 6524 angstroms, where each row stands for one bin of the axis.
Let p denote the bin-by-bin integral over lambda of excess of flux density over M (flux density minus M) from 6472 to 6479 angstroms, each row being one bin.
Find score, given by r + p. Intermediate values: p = 3.1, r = -2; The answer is 1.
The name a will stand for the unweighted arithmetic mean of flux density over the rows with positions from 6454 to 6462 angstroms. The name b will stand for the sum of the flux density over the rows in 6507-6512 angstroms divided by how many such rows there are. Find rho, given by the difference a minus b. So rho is -1.3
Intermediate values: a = 24.9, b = 26.2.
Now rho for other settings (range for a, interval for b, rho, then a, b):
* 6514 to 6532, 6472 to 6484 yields -1.0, 24.9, 25.9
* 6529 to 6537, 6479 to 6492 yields -0.6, 25.3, 25.9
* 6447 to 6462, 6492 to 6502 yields 1.6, 24.2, 22.5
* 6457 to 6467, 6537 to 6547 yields -2.0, 24.9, 26.9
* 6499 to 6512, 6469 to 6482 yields -1.8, 24.1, 25.9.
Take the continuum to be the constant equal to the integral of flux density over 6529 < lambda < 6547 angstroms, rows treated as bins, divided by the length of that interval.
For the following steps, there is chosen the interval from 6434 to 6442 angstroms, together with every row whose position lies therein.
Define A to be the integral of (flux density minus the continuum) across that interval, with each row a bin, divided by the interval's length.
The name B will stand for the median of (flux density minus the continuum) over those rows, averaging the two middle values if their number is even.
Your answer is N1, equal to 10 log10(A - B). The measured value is -25.5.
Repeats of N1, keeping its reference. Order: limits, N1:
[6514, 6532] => -11.6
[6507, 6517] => -12.3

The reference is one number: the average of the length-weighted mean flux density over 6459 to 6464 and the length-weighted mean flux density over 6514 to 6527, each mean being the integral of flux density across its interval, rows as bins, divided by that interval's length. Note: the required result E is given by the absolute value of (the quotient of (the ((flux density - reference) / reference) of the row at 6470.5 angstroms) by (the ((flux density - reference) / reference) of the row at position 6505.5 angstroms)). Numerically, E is 0.2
